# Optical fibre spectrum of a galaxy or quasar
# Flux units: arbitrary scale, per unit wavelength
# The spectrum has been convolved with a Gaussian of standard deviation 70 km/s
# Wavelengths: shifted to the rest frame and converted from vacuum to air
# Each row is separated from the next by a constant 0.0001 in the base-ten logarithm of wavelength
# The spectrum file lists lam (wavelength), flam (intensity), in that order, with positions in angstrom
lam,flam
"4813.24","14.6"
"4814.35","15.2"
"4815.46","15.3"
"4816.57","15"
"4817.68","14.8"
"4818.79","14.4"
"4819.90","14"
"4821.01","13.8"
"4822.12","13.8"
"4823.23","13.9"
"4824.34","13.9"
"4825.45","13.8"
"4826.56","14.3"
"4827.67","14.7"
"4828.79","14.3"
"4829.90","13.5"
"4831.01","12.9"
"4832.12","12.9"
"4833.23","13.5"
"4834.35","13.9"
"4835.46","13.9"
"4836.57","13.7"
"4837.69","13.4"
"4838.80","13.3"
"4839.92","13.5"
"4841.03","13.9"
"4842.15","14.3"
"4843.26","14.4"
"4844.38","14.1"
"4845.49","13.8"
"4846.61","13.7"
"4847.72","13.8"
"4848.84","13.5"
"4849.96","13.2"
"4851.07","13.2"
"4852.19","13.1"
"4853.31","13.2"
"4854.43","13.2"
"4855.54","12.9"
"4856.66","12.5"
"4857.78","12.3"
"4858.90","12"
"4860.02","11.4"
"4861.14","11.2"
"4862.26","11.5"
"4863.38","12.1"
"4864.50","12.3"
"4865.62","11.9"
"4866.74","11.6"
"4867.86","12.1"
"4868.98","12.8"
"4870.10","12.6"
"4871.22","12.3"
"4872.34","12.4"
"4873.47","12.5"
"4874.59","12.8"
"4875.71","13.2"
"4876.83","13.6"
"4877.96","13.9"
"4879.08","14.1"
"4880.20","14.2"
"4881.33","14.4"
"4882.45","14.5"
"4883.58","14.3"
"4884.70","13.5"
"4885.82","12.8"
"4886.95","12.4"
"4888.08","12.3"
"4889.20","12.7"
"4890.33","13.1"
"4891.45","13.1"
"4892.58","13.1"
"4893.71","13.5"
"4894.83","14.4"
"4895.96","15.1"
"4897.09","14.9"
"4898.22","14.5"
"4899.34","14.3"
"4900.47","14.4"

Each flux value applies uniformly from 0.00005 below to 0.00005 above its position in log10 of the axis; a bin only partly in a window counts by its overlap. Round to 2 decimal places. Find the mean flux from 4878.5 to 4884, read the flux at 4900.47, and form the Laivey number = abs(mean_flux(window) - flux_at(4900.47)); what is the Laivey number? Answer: 0.10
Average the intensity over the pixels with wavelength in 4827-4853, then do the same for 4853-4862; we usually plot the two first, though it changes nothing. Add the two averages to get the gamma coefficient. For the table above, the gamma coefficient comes 26.0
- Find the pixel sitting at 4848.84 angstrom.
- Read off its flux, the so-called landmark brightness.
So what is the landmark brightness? 13.5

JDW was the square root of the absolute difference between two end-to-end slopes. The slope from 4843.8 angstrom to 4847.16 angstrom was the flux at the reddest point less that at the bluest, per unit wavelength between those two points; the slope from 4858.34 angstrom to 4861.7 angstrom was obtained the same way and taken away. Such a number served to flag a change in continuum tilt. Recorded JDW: 0.42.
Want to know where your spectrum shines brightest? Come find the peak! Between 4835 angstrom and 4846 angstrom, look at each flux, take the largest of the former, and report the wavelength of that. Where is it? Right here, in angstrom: 4843.26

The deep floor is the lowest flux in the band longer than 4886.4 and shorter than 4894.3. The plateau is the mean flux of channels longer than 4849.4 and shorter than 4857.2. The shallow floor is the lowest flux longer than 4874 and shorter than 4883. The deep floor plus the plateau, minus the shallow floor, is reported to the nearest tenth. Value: 12.5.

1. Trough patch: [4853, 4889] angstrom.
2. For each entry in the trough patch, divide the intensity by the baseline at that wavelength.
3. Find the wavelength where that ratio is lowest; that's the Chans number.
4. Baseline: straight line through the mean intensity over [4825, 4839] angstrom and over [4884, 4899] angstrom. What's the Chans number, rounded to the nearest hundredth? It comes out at 4861.14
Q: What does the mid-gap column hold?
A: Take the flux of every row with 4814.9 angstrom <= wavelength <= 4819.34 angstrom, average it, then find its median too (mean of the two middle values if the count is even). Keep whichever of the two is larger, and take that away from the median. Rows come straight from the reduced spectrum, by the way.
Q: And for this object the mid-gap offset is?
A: 0.00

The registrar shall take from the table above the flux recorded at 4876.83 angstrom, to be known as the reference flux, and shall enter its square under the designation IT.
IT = 185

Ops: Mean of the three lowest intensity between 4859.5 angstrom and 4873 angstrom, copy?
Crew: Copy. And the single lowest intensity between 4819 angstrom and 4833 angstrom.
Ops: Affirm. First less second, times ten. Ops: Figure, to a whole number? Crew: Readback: -15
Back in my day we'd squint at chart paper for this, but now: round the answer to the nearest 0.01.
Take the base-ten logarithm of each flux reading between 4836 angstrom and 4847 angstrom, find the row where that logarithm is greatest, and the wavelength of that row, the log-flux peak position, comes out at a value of 4843.26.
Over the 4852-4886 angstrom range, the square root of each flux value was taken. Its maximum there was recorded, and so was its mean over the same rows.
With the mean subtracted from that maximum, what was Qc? 0.231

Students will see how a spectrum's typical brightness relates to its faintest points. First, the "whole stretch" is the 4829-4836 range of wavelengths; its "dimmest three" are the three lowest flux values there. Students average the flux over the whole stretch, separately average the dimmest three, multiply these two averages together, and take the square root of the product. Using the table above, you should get 13.3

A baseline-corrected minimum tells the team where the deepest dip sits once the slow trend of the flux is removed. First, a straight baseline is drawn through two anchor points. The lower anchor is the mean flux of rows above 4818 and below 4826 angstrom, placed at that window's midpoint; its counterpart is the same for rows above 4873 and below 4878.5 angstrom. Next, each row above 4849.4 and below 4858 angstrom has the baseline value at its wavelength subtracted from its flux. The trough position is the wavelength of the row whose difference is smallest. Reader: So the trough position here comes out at 4857.78 angstrom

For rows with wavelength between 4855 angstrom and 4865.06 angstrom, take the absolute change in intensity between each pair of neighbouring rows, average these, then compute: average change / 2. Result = 0.175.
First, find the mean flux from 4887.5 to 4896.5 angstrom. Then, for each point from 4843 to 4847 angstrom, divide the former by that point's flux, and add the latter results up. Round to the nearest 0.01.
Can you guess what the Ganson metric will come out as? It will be 3.83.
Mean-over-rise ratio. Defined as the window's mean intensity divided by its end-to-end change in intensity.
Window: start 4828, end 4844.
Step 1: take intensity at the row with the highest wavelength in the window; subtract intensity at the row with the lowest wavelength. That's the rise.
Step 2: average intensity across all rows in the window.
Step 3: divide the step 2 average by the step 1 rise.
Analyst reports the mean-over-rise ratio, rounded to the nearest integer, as 137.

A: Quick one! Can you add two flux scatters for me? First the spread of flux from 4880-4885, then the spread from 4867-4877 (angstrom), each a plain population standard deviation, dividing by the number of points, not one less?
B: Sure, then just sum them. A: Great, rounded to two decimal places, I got 0.79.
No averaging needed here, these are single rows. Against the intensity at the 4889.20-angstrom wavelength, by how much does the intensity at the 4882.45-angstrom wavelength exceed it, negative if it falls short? 1.8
